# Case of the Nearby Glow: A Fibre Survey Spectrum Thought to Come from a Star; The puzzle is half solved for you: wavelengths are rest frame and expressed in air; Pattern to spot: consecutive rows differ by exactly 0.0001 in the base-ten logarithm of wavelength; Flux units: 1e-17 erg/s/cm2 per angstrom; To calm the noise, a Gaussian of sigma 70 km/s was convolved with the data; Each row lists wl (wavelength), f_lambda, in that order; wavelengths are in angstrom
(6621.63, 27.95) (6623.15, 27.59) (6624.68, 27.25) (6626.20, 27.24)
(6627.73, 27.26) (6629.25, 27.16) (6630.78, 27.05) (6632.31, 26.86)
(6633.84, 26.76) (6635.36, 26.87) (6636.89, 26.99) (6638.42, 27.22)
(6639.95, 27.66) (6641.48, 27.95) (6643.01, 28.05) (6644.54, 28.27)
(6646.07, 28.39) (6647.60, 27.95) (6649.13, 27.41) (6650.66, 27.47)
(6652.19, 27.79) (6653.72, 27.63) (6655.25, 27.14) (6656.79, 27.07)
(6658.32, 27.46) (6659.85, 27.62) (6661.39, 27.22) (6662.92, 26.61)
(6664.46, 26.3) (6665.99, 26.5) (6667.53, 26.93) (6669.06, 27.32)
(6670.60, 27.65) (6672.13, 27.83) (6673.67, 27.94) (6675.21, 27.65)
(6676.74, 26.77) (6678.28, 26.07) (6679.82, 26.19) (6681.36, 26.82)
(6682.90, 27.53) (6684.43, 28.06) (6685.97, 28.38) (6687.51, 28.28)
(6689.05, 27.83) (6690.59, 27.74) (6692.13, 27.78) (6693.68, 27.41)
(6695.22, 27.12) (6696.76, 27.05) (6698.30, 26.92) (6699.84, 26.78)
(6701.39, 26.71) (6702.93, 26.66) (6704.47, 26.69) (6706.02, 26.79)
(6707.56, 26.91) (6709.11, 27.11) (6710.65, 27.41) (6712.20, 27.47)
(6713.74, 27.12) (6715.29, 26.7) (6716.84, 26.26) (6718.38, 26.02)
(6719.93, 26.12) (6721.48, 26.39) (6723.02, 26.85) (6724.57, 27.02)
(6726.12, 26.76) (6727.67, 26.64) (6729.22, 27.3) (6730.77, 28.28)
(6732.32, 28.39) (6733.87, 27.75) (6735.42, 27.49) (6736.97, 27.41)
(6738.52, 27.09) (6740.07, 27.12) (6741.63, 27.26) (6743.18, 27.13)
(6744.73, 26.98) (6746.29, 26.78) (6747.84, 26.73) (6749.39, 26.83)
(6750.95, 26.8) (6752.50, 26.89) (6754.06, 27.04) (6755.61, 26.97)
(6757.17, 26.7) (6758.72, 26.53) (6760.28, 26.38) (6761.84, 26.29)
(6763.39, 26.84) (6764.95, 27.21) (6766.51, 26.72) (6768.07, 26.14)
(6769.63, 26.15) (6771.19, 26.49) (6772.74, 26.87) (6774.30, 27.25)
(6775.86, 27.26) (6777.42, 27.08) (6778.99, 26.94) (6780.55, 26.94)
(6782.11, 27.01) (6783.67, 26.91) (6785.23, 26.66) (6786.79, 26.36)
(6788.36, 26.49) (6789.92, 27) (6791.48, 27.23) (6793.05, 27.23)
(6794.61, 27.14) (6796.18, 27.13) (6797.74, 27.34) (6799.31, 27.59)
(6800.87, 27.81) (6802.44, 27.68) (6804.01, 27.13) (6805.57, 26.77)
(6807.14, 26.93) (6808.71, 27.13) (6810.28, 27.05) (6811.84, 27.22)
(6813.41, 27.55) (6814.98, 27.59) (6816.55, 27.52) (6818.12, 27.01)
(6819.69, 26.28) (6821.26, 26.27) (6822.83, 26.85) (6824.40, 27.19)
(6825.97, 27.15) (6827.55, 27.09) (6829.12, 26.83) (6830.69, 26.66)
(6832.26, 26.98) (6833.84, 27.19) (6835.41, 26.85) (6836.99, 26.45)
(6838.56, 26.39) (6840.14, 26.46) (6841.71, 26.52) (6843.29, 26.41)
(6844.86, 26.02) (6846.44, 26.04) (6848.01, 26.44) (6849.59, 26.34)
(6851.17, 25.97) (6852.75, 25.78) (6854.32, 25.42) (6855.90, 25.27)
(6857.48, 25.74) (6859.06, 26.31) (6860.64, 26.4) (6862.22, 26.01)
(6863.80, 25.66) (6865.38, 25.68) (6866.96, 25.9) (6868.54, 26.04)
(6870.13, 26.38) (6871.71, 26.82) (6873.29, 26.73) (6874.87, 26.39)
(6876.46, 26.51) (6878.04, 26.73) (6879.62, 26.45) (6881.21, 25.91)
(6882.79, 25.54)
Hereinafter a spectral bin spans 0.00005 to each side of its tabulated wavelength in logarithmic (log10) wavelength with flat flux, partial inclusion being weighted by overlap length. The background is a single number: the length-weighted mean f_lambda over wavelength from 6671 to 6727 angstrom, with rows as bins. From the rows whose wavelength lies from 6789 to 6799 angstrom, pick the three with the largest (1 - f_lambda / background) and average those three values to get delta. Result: 0.000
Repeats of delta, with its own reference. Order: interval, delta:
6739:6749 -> 0.010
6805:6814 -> 0.006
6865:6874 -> 0.045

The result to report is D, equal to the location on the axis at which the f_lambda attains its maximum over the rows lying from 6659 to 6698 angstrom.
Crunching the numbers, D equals 6685.97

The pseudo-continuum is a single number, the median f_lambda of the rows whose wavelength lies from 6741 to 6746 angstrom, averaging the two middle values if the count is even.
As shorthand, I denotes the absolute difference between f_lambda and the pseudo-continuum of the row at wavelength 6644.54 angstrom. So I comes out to 1.1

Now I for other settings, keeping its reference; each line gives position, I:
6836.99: 0.7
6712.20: 0.3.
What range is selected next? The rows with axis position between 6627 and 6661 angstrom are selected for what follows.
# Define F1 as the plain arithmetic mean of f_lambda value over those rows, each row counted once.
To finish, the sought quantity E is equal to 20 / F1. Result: 0.728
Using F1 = 27.5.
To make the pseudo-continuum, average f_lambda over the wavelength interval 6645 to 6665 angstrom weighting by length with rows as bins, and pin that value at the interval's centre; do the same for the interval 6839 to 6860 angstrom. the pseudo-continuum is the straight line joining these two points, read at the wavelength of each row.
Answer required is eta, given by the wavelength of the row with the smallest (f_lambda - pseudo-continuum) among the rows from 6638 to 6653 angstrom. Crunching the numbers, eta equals 6638.42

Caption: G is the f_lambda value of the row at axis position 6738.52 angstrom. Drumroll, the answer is 27.09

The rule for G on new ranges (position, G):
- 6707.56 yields 26.91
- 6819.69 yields 26.28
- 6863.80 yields 25.66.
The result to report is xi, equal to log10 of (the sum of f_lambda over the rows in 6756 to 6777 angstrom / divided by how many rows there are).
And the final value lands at 1.43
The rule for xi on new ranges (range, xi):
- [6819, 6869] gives 1.42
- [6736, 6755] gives 1.43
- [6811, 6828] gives 1.43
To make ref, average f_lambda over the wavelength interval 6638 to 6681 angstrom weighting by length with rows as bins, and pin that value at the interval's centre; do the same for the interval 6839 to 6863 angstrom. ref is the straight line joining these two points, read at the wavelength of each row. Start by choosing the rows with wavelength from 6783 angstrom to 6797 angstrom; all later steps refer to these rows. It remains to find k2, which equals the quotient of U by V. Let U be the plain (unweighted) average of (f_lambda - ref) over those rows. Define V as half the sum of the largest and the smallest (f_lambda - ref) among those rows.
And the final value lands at 1.36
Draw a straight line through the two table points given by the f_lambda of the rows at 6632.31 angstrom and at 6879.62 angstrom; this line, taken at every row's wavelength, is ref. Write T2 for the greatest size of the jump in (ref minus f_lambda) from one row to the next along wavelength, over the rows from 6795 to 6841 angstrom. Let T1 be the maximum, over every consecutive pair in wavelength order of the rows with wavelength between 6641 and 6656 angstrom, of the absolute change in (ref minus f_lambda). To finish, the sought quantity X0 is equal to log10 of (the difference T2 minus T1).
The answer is -0.72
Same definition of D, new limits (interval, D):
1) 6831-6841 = 6833.84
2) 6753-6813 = 6800.87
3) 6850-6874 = 6871.71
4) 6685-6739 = 6732.32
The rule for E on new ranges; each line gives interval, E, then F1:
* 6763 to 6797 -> 0.744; 26.9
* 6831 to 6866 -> 0.763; 26.2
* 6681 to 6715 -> 0.733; 27.3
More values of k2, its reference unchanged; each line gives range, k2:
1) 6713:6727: 0.91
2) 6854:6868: 0.99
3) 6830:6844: 0.79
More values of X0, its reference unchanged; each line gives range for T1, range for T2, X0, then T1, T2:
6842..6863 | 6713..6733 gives -0.39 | 0.57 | 0.98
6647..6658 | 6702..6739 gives -0.35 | 0.54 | 0.98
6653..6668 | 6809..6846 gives -0.92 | 0.61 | 0.73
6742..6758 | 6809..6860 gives -0.34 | 0.27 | 0.73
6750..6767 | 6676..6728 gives -0.80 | 0.55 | 0.71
